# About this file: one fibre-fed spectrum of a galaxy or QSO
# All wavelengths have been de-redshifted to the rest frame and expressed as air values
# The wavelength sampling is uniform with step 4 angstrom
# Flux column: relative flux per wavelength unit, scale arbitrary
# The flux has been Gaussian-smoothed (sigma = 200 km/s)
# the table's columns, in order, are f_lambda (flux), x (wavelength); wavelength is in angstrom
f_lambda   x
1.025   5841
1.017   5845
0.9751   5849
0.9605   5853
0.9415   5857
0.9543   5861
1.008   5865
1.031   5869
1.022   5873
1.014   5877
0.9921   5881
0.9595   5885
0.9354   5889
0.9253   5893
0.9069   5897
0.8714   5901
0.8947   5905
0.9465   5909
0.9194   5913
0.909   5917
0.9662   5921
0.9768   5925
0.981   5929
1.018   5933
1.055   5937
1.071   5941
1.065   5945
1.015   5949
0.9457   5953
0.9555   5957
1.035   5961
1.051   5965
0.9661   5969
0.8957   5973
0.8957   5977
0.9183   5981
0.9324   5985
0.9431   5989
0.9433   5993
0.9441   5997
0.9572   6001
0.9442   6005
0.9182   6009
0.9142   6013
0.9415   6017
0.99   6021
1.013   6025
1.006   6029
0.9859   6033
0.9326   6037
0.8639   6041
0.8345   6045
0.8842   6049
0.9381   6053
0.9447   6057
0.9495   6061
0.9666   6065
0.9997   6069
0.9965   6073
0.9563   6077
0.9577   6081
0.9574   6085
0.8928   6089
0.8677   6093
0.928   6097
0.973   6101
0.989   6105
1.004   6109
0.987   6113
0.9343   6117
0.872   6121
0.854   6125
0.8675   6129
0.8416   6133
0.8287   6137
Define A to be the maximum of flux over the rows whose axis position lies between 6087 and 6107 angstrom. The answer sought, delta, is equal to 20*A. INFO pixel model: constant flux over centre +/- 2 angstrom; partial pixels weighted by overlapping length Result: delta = 19.8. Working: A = 0.989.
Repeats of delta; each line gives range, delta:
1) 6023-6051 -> 20.3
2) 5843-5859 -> 20.3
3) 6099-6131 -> 20.1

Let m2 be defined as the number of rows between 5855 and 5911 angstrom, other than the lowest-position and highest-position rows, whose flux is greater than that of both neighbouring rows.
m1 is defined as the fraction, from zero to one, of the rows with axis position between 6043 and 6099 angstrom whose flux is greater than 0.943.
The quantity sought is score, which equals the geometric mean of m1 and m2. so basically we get 0.8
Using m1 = 0.57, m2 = 1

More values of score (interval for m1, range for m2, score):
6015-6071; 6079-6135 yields 1.1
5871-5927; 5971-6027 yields 0.7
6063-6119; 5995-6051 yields 1.2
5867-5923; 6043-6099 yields 1.0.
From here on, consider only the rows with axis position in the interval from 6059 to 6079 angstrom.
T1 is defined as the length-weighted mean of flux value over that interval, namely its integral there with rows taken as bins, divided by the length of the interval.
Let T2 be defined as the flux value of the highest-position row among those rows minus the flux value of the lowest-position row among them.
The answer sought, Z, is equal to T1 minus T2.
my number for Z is 0.97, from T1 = 0.974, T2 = 0.01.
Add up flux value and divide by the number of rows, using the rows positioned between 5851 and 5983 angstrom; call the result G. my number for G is 0.97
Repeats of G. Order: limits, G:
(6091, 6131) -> 0.93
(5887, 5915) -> 0.91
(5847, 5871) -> 0.98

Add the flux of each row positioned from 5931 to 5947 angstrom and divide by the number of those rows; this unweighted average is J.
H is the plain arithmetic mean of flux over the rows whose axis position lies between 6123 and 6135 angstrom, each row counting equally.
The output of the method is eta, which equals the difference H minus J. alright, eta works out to -0.20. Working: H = 0.85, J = 1.05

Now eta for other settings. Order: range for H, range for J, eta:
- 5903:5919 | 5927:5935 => -0.08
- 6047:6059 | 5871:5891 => -0.06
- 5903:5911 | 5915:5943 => -0.08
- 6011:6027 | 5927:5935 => -0.03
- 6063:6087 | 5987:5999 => 0.03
